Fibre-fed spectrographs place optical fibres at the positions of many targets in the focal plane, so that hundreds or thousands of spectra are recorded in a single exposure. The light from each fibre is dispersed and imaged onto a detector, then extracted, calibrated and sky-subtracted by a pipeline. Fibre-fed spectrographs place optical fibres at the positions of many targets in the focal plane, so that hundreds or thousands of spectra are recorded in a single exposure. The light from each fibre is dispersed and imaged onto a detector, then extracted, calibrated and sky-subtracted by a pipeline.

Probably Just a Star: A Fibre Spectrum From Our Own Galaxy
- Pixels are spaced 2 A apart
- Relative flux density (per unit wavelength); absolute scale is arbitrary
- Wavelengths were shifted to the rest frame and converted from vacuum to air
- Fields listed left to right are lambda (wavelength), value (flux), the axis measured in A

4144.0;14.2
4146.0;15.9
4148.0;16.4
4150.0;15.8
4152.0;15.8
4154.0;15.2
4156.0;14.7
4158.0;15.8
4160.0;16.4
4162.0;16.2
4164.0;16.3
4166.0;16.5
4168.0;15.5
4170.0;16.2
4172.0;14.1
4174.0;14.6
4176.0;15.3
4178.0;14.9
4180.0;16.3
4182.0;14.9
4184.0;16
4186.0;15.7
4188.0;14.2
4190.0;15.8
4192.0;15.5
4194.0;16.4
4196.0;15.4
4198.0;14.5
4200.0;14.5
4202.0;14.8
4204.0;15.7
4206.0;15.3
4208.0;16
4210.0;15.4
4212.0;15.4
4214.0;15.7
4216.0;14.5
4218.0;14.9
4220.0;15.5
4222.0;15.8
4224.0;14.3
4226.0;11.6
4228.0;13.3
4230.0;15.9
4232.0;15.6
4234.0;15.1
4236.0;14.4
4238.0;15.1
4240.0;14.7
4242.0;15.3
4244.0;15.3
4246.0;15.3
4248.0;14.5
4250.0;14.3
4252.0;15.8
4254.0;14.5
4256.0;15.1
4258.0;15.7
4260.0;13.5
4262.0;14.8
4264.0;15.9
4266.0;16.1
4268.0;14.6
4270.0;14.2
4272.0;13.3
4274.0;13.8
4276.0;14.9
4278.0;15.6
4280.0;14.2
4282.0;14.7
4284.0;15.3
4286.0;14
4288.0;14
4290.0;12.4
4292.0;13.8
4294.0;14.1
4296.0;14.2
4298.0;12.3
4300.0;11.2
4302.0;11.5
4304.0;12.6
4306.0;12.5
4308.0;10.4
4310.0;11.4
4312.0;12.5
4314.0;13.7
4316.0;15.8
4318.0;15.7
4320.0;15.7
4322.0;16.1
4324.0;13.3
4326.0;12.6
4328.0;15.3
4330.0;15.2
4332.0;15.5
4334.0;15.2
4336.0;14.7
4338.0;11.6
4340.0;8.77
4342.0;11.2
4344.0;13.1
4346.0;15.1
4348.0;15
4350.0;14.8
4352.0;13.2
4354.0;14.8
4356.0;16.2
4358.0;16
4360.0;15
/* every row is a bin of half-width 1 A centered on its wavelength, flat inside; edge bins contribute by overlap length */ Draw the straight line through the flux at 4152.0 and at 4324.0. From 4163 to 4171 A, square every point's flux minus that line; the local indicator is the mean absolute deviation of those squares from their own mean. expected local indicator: 0.2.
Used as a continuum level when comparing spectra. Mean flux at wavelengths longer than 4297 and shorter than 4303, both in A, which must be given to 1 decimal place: 11.7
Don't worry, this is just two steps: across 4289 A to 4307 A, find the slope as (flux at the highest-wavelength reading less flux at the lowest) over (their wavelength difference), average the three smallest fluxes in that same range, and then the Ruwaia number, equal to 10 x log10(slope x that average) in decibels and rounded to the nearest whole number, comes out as -11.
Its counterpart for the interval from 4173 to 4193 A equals -1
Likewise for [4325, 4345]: -5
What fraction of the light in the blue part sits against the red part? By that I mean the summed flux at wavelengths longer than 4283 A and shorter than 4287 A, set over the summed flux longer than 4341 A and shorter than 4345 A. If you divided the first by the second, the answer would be 1.21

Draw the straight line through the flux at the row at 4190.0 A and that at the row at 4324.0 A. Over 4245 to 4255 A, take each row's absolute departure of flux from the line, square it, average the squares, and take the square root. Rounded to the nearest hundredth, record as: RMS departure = 0.61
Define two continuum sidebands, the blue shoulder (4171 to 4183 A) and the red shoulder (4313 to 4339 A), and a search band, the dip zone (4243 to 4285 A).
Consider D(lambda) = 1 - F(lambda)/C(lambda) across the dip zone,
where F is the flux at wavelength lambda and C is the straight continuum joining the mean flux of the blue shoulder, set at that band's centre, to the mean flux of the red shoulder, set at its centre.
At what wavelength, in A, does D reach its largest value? 4272.0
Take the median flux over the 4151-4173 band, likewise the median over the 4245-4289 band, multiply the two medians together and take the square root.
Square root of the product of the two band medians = 15.2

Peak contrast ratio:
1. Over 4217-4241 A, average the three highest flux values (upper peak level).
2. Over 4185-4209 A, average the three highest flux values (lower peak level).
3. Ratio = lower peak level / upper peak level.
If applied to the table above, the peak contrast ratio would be 1.02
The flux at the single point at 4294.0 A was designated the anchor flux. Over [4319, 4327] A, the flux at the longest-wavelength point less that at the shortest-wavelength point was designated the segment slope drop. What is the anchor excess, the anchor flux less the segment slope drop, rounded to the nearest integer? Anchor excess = 17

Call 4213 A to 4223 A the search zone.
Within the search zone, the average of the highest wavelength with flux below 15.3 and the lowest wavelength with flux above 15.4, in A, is 4216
